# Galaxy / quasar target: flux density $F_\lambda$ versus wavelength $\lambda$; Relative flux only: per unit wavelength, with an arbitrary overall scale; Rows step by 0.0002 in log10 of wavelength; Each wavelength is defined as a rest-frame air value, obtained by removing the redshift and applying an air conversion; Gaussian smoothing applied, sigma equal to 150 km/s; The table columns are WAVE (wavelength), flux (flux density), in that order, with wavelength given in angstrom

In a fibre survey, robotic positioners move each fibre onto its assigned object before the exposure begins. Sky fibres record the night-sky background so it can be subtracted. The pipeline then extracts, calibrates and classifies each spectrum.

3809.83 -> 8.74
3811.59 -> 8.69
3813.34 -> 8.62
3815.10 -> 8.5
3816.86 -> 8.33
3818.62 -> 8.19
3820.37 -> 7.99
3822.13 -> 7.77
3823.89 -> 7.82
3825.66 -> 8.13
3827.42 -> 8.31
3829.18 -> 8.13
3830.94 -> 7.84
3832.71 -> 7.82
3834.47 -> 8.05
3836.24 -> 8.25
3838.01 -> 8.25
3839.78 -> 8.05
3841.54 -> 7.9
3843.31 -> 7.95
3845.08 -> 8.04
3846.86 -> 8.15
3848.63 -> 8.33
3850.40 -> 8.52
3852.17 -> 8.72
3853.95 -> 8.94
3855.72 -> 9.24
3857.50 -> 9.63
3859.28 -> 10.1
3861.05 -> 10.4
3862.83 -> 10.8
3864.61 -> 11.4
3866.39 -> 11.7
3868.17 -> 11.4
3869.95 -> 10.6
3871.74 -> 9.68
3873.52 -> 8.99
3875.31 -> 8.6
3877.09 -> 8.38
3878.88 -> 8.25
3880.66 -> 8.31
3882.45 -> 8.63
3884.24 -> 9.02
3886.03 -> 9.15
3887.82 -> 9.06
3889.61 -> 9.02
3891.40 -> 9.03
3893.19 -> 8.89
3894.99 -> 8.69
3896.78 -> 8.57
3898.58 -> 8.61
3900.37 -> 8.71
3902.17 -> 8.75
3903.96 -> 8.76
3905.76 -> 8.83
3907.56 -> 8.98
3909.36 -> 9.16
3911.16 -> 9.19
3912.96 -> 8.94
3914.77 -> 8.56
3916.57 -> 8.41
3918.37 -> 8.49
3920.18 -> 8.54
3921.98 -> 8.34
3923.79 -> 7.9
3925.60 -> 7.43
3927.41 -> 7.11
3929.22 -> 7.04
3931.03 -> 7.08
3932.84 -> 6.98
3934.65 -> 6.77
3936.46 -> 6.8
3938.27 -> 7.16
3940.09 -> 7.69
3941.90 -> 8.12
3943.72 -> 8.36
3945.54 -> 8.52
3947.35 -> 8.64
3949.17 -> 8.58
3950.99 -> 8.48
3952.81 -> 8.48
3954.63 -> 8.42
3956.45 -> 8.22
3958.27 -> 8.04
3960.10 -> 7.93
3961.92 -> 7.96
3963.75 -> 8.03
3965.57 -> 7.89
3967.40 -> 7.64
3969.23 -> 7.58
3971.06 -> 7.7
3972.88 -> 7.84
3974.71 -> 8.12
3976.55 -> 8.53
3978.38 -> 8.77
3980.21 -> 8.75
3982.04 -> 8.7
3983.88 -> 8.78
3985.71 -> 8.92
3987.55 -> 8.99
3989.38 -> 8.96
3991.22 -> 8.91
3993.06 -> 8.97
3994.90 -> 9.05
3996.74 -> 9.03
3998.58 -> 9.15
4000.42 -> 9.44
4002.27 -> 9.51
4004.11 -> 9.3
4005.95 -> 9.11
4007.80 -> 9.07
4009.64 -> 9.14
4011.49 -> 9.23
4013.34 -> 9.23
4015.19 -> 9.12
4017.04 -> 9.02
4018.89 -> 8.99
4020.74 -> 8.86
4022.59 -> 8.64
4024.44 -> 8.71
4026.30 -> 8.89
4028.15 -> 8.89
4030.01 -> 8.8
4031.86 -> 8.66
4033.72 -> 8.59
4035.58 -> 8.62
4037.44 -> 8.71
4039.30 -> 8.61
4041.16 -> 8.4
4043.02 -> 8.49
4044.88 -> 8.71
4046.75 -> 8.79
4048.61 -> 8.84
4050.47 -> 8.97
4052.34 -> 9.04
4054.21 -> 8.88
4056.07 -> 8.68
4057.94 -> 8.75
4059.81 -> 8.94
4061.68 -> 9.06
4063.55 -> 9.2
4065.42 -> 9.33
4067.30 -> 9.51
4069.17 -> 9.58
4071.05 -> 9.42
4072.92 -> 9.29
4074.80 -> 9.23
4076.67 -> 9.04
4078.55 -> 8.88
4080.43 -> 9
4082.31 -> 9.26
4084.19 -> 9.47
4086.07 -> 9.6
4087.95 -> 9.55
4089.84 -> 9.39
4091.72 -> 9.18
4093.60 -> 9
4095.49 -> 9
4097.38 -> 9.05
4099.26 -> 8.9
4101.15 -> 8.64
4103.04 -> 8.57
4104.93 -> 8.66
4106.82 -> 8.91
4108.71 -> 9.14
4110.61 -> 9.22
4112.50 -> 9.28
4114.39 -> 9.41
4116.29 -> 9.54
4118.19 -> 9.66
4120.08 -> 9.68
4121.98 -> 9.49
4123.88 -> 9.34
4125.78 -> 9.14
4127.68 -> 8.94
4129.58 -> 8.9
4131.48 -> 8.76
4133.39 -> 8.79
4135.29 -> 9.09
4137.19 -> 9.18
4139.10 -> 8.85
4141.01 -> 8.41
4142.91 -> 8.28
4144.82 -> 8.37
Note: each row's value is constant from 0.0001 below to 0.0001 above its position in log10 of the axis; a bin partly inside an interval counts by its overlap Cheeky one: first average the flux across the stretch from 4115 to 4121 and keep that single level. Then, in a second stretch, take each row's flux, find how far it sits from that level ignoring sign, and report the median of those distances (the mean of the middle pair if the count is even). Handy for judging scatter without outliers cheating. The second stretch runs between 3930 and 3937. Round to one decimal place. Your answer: 2.7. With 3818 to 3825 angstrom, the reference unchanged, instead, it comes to 1.7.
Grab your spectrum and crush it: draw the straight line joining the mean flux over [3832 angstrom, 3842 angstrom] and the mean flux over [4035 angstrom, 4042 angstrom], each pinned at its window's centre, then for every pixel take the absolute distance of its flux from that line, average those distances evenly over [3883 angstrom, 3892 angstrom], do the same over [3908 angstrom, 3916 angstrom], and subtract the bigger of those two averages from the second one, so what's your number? -0.16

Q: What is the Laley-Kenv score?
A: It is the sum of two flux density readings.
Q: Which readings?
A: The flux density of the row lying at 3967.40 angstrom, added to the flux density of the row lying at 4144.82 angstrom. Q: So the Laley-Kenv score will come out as 16.0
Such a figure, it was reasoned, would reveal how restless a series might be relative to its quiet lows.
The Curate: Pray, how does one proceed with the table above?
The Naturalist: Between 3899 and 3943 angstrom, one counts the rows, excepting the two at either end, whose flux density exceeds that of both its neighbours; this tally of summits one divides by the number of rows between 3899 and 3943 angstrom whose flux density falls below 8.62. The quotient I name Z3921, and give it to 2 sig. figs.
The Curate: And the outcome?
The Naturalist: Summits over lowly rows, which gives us 0.19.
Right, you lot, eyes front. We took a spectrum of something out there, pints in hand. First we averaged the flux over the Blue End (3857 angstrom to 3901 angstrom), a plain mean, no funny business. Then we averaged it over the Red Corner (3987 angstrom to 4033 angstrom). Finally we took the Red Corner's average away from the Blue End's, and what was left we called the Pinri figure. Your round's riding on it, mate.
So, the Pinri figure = 0.4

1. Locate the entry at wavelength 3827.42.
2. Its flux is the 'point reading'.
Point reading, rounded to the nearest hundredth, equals 8.31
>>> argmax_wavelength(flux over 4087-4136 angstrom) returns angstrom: 4120.08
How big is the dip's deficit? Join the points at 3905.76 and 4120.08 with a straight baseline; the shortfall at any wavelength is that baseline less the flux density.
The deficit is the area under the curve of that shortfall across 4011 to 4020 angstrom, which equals 1.4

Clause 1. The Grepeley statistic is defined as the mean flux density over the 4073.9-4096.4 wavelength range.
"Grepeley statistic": 9.2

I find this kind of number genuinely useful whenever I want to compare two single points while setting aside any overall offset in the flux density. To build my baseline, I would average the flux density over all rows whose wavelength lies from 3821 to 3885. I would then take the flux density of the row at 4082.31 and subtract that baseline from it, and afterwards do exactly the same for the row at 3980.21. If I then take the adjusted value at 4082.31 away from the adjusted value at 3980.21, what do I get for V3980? -0.51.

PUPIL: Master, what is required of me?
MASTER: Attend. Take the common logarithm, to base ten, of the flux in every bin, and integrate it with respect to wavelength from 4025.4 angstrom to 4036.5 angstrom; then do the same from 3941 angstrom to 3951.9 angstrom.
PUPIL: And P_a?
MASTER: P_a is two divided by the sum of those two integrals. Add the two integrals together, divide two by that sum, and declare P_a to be 0.097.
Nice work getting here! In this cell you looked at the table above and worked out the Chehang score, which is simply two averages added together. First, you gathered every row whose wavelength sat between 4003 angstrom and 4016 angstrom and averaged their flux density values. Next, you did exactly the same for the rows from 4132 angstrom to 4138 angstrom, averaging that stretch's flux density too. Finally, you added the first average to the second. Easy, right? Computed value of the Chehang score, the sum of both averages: 18.2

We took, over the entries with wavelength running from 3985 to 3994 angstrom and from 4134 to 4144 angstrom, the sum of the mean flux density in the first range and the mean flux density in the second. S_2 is 17.7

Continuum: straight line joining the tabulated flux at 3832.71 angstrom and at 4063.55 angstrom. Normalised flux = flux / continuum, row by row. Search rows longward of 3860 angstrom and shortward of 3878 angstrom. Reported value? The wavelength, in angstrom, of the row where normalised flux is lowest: 3877.09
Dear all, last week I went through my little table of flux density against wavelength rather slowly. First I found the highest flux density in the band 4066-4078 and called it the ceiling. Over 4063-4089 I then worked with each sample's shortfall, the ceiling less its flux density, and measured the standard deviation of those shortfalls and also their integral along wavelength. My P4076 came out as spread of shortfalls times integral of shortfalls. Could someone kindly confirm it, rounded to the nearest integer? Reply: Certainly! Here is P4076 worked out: 2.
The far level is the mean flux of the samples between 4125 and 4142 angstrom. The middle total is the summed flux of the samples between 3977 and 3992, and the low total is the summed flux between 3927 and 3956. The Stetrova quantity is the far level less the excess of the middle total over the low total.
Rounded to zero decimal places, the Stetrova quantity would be 62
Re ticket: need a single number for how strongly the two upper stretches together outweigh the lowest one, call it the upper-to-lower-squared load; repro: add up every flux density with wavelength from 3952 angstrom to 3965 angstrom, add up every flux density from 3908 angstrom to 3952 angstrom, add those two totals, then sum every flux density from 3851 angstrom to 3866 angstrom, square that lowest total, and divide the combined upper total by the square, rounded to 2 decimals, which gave 0.04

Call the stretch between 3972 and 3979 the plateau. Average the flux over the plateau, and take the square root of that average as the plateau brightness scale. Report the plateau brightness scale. 2.88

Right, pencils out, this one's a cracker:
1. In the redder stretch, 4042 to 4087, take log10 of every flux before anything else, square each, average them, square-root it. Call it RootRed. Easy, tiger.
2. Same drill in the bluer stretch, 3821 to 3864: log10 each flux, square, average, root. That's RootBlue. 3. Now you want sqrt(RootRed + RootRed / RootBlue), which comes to 1.41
